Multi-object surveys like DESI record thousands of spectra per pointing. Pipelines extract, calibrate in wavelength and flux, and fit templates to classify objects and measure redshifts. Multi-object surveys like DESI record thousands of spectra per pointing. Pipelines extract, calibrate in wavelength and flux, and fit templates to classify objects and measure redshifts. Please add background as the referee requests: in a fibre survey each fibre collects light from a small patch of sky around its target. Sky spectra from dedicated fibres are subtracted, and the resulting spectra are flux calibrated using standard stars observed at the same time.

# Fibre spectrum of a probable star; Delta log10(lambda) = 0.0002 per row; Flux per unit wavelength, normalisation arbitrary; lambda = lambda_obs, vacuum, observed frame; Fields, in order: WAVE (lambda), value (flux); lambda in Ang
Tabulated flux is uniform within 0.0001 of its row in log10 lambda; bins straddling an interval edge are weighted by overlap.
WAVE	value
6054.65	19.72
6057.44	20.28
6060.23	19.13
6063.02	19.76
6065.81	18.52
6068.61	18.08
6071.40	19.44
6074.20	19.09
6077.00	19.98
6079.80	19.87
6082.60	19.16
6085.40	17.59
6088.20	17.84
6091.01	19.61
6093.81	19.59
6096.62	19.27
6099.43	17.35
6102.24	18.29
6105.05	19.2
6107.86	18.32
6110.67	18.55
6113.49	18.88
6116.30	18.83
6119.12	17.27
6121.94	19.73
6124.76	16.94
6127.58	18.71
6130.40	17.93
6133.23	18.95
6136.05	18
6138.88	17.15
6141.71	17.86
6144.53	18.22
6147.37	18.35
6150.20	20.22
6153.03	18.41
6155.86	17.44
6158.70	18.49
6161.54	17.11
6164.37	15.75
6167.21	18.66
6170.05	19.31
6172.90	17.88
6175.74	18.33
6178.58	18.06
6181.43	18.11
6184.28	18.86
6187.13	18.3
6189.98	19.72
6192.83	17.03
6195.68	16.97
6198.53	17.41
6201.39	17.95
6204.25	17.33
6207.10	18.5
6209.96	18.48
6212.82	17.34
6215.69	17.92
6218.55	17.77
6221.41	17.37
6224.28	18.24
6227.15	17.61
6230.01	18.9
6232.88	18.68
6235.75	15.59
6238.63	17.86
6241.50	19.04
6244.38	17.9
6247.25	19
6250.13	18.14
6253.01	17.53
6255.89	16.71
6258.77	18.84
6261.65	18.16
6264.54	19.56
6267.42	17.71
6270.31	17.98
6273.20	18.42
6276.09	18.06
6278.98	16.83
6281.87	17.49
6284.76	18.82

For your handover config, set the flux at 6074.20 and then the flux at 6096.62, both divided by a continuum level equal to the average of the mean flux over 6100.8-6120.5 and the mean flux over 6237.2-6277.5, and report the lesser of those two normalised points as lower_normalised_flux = 1.04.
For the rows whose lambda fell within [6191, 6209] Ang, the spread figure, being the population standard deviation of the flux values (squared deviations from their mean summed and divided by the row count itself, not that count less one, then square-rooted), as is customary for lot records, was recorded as 0.54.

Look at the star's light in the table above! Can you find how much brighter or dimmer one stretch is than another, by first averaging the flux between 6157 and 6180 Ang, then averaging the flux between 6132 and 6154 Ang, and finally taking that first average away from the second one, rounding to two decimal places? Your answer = 0.45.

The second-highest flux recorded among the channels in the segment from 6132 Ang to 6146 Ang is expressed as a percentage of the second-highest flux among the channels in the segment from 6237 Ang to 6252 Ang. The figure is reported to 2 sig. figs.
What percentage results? 96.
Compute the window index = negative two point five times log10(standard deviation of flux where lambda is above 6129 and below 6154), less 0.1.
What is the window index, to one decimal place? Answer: 0.1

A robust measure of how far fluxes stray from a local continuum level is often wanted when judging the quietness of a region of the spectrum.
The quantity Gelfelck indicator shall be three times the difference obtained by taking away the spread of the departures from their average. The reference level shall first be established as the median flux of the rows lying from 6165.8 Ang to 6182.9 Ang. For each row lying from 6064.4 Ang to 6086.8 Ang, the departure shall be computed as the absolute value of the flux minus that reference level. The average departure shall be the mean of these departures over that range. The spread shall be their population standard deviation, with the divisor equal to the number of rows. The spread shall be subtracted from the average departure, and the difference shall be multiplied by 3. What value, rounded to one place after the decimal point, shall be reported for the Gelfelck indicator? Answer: 1.2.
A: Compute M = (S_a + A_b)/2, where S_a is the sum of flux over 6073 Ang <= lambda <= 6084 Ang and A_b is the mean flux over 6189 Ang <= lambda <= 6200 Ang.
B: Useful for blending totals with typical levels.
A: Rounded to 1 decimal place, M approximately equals 47.9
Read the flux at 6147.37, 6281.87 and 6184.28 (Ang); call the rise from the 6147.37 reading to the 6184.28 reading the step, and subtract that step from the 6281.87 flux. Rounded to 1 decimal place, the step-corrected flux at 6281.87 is 17.0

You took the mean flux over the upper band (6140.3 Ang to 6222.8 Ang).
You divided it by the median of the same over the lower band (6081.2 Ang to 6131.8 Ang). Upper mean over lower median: 0.97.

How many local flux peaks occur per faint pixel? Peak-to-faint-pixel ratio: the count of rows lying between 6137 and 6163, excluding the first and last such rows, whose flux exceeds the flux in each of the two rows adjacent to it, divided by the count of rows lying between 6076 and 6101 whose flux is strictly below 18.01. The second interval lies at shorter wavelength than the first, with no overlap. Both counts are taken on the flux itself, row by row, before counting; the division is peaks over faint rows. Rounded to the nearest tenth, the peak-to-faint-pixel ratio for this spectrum 0.7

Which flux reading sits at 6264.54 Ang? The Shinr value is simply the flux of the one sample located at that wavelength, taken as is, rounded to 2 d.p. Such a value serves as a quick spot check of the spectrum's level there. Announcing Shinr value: 19.56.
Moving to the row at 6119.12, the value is 17.27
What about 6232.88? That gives 18.68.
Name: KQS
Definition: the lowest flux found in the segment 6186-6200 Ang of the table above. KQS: 16.97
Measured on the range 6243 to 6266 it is 16.71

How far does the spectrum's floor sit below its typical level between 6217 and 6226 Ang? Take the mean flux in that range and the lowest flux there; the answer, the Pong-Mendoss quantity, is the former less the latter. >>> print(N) 0.4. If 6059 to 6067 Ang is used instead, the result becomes 0.6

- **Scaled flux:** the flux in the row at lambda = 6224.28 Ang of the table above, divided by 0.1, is 182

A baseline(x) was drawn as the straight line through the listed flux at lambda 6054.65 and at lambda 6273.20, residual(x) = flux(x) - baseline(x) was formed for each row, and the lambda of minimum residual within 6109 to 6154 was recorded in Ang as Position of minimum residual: 6124.76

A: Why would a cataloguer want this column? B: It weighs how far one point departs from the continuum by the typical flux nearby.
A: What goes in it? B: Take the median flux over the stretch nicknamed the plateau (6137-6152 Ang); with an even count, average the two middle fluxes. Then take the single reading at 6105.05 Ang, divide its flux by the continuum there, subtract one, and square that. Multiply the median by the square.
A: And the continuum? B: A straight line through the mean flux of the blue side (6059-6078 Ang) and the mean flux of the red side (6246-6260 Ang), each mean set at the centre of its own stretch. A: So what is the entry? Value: 0.004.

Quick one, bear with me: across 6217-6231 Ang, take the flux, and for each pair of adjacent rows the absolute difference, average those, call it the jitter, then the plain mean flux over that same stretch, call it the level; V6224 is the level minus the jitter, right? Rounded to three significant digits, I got 17.2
